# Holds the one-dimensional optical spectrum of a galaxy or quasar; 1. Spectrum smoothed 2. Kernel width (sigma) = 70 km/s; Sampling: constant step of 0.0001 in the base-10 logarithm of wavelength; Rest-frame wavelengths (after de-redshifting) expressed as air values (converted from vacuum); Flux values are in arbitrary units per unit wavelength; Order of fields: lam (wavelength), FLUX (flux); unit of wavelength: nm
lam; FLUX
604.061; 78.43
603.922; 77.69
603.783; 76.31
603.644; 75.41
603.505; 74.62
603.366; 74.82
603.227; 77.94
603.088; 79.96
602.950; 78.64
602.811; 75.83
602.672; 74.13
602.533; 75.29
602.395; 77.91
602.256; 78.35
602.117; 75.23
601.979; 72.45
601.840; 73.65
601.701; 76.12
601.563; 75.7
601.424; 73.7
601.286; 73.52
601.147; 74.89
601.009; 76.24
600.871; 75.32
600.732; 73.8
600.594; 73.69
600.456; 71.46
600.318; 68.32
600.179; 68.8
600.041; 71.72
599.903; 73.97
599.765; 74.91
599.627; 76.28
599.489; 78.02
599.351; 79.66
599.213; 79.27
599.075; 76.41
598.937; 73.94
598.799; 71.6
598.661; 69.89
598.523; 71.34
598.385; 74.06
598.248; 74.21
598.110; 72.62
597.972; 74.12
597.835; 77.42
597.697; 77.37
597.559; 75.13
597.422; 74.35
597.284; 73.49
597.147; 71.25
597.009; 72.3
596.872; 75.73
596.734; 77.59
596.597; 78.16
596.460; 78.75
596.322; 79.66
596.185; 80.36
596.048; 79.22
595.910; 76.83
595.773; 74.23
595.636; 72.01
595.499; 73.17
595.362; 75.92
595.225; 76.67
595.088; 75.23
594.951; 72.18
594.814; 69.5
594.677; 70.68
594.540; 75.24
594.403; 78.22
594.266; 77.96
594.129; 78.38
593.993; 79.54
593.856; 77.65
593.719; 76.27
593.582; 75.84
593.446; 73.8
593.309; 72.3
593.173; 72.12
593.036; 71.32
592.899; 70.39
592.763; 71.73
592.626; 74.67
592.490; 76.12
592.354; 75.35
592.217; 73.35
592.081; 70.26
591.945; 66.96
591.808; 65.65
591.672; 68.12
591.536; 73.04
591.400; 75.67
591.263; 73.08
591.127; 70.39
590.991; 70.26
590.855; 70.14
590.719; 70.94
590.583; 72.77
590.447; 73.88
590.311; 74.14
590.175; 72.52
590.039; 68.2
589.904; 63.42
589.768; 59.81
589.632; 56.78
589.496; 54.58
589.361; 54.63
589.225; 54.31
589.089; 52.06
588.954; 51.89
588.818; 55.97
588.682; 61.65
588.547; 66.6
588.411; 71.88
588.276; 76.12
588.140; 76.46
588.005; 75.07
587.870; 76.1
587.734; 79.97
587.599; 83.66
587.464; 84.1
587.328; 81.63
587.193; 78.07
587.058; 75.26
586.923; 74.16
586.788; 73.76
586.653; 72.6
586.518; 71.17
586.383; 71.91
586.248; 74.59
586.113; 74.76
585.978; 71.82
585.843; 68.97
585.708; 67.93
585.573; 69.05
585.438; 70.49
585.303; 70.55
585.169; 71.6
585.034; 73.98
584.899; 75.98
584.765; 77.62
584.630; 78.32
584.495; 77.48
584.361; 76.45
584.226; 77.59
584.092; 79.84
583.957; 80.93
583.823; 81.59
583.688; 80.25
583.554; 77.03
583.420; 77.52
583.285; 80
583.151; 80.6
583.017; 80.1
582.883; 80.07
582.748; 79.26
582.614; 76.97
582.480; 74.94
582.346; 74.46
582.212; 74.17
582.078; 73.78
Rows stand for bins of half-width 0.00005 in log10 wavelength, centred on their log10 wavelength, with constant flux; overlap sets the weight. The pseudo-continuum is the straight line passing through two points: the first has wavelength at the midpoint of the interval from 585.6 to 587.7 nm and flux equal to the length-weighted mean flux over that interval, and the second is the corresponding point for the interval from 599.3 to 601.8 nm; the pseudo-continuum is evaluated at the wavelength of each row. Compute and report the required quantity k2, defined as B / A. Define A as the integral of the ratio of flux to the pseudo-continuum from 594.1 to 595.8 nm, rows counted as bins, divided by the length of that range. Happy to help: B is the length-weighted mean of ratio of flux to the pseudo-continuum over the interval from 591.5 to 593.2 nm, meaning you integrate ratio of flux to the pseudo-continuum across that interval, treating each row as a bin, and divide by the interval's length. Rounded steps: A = 1.00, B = 0.96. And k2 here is 0.96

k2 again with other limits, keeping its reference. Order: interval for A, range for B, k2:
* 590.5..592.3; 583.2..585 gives 1.10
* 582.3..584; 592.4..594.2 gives 0.95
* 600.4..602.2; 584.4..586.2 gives 0.97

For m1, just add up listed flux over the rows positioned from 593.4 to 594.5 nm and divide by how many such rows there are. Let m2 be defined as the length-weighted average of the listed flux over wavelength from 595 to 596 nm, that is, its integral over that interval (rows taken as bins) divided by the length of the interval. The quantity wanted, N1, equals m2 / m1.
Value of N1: 0.97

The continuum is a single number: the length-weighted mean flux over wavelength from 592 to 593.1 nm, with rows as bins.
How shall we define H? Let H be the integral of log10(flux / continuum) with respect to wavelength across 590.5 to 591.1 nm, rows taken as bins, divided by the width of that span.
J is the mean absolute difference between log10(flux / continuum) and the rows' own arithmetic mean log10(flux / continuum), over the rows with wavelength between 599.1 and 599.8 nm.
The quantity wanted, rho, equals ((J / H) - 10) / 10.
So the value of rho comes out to -1.08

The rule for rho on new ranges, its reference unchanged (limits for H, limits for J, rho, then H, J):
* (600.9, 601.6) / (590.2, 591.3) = -0.92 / 0.01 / 0.0092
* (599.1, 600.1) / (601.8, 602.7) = -0.95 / 0.02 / 0.0093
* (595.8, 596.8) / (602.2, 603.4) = -0.97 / 0.03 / 0.0099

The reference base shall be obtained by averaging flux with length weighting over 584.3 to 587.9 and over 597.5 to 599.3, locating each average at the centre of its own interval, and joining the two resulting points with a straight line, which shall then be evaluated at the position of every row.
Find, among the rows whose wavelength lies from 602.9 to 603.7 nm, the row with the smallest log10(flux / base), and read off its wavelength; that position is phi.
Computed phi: 603.505 nm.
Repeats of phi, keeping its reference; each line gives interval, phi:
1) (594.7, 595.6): 594.814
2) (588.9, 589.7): 588.954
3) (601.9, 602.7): 601.979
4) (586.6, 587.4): 586.653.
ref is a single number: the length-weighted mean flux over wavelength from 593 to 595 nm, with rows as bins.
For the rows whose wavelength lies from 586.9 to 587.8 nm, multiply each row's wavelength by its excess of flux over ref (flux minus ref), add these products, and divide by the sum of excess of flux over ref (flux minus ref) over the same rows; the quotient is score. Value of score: 587.49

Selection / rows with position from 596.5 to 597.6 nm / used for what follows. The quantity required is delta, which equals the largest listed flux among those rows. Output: 78.16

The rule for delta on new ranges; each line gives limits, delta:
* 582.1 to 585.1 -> 81.59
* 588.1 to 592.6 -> 76.46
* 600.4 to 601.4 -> 76.24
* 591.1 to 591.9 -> 75.67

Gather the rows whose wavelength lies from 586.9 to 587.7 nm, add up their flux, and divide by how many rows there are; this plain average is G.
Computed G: 79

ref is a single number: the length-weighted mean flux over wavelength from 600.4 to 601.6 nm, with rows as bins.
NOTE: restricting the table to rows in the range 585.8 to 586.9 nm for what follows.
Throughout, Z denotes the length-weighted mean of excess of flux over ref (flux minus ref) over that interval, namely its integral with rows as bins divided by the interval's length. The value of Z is -1.7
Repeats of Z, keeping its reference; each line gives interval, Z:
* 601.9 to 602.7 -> 1.4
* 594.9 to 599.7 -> 1.1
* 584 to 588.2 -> 1.0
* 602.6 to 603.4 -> 2.7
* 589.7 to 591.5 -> -3.8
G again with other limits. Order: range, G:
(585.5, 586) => 69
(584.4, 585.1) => 77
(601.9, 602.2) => 74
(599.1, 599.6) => 79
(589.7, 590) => 62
